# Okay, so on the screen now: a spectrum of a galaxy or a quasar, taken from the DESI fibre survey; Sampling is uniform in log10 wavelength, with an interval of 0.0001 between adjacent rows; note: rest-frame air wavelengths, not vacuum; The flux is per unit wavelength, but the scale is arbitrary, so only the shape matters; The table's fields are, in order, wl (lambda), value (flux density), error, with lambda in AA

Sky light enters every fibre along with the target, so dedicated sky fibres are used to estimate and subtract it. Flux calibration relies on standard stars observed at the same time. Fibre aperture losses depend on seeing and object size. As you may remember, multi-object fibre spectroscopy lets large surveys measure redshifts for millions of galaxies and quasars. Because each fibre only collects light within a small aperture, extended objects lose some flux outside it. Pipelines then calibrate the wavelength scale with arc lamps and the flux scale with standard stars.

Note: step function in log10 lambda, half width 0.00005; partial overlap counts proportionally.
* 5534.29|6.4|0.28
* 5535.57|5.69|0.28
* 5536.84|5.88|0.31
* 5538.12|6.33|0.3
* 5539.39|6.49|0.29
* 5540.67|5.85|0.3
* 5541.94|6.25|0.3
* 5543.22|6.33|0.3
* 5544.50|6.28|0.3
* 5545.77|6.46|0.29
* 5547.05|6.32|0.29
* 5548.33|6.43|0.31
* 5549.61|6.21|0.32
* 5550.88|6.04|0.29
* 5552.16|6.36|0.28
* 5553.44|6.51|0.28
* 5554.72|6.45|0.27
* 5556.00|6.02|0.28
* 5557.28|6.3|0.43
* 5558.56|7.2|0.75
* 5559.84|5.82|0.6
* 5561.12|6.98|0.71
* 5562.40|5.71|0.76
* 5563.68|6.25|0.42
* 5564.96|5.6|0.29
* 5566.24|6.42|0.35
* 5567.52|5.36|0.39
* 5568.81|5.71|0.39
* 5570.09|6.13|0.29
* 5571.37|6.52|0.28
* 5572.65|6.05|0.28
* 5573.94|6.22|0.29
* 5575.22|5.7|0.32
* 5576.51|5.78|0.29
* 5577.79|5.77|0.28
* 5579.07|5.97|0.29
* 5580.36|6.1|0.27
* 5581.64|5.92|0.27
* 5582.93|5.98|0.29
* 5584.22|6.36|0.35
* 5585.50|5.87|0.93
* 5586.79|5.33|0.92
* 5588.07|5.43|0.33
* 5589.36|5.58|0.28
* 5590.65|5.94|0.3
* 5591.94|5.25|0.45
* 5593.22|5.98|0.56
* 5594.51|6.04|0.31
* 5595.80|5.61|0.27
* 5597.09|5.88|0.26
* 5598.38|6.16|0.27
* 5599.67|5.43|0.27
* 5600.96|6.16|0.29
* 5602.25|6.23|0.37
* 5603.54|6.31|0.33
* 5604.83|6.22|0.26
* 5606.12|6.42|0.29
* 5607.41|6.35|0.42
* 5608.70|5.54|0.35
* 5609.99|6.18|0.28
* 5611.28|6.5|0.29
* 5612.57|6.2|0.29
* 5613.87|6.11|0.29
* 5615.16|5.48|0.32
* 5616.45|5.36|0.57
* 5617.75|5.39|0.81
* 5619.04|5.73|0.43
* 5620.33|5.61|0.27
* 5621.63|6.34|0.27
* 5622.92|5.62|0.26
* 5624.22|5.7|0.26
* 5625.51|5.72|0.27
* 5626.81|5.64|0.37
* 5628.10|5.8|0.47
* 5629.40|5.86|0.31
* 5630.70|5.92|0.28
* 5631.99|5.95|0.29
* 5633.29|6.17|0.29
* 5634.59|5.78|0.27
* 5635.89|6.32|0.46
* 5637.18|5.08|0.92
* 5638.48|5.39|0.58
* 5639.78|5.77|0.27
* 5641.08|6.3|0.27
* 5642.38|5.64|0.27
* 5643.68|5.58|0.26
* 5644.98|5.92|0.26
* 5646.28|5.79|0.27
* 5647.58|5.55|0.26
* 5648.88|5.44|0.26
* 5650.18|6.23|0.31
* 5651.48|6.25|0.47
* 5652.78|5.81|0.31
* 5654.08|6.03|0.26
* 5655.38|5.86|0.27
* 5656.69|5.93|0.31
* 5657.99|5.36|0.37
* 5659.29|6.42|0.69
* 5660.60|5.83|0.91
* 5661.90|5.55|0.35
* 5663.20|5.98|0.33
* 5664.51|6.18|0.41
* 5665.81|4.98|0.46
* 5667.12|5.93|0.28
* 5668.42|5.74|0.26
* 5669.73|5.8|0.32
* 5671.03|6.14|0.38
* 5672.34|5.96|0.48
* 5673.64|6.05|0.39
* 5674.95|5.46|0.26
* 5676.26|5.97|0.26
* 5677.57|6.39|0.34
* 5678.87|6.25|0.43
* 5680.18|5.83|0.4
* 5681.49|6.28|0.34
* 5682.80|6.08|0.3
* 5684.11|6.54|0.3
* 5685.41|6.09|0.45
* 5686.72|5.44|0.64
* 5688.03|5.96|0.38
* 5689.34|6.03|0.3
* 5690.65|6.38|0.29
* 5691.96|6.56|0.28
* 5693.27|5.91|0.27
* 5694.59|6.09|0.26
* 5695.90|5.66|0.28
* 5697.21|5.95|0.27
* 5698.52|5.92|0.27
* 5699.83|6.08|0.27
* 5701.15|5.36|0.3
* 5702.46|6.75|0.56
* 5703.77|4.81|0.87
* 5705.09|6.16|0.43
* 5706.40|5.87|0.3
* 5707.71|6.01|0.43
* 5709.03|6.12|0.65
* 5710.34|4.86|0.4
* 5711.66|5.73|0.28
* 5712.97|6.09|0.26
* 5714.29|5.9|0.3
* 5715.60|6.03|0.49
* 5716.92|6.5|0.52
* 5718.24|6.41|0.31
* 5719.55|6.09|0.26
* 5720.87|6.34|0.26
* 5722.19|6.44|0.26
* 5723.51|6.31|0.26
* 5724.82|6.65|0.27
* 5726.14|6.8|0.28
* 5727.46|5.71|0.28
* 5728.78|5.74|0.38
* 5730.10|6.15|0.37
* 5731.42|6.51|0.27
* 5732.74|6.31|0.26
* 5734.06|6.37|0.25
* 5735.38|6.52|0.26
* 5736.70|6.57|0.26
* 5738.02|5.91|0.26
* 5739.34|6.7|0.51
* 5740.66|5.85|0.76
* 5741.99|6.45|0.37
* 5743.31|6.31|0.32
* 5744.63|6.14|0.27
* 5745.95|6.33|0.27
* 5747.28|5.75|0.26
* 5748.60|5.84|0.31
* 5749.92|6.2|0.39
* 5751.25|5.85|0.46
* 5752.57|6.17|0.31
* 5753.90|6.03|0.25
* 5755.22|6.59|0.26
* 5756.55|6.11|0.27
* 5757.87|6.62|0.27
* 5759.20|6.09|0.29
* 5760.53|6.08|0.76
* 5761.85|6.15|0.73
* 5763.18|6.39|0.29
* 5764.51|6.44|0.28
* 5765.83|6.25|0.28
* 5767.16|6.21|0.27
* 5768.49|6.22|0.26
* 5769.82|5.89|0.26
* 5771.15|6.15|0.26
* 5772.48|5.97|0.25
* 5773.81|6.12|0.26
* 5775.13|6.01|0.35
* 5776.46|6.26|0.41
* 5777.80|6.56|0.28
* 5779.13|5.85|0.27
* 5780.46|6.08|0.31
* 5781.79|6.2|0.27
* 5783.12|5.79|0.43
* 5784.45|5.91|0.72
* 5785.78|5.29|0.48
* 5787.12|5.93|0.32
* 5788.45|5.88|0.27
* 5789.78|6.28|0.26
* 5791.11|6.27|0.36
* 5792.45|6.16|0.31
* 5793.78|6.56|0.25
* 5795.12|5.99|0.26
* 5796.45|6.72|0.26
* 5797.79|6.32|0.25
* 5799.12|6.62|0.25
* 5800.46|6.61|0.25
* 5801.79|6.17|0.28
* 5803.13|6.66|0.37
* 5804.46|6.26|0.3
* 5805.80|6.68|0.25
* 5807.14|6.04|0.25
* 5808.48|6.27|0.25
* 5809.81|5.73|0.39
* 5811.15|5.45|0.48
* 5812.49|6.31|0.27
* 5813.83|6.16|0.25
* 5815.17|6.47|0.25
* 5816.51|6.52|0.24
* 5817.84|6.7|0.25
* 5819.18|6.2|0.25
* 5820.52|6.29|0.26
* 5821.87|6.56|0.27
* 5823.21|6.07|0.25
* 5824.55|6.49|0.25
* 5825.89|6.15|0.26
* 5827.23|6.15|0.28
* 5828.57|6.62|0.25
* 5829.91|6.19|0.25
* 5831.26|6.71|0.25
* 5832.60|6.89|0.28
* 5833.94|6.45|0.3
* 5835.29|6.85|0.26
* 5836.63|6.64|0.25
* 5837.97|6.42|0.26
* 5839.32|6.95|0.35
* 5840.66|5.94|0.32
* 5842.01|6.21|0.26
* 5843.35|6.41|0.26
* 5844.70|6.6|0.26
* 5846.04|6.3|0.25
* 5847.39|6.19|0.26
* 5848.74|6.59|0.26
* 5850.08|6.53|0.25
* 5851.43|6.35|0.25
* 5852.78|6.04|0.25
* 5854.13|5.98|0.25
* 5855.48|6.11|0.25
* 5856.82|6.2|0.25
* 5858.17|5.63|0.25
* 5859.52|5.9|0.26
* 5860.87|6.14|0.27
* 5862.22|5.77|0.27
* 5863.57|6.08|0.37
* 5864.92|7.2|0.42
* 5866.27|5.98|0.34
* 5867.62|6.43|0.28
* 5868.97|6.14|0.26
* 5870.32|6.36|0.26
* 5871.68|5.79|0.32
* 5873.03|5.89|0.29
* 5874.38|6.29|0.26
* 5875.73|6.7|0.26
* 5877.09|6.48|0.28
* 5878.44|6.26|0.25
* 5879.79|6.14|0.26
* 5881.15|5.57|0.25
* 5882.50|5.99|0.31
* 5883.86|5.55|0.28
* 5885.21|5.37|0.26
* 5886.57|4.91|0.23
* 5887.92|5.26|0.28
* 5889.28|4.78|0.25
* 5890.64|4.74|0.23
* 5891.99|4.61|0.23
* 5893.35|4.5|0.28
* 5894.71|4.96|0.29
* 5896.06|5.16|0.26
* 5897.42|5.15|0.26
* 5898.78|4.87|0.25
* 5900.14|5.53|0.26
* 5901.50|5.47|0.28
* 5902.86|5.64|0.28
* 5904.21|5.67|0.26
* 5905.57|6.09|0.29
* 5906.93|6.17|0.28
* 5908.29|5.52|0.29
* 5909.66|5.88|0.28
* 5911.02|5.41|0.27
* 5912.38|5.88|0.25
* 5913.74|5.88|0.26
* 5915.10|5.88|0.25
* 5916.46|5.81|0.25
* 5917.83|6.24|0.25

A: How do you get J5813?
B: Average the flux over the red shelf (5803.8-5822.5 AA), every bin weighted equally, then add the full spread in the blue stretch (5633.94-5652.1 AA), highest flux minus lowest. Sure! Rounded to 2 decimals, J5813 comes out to 7.50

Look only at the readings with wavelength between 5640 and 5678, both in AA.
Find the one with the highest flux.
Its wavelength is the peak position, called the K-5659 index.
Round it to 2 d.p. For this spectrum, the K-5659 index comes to 5659.29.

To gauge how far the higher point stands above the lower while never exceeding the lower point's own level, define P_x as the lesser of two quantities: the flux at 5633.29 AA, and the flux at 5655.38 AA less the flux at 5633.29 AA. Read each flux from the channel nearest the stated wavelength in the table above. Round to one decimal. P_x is -0.3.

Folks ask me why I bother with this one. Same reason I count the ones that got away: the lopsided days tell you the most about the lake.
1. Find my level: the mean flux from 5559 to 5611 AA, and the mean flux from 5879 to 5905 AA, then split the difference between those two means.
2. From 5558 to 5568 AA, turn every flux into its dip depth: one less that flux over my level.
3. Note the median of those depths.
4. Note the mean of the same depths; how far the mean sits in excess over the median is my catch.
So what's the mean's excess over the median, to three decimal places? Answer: -0.024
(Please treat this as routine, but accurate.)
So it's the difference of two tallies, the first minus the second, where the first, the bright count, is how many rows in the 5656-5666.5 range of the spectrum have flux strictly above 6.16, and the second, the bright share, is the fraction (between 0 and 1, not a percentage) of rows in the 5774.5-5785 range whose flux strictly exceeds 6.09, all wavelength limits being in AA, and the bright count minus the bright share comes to 1.6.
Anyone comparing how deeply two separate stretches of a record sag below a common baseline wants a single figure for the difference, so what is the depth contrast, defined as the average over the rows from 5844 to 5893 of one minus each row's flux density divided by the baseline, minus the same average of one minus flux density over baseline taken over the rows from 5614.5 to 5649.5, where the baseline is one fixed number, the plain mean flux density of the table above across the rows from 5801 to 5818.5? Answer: -0.04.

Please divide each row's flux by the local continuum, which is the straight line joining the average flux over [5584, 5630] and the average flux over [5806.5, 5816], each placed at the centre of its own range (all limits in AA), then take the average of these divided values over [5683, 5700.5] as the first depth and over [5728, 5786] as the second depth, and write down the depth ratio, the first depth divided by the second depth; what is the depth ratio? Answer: 0.99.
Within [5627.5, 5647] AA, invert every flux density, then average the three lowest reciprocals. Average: 0.160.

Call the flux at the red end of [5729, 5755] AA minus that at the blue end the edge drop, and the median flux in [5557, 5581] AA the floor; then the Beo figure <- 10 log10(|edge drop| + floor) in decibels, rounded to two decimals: 7.90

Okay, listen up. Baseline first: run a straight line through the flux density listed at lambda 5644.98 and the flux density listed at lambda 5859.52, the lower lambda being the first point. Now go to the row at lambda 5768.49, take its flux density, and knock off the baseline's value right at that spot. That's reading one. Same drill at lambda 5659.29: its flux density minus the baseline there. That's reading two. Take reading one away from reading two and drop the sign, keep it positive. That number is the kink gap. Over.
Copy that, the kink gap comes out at 0.2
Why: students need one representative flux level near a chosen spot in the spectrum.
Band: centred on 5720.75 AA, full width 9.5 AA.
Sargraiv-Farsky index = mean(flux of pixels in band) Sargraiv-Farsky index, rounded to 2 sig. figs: 6.4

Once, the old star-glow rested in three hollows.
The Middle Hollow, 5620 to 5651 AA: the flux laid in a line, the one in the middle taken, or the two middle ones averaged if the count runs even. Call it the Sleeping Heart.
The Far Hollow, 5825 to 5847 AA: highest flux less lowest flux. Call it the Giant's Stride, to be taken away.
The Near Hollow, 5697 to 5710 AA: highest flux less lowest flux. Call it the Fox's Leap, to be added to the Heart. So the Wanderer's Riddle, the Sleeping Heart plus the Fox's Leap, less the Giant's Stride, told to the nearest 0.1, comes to 6.7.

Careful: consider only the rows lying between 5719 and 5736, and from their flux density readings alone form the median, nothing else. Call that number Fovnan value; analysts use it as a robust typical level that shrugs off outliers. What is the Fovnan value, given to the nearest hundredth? 6.34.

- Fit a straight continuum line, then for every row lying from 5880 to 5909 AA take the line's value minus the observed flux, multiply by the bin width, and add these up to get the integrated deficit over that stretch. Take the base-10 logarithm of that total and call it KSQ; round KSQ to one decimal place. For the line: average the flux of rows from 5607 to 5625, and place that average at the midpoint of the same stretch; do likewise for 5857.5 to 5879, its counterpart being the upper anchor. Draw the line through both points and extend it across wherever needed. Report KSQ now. 1.4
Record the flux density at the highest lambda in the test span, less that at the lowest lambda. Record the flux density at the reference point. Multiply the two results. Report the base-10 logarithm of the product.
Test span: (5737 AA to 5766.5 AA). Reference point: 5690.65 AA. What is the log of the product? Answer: 0.34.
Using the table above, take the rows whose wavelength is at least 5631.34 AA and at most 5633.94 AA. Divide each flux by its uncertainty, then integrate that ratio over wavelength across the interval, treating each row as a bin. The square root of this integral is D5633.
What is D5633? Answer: 7.4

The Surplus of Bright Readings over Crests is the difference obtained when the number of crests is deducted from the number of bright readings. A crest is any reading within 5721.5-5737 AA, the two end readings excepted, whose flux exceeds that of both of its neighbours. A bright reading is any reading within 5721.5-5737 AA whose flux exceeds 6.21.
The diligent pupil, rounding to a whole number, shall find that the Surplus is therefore 7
